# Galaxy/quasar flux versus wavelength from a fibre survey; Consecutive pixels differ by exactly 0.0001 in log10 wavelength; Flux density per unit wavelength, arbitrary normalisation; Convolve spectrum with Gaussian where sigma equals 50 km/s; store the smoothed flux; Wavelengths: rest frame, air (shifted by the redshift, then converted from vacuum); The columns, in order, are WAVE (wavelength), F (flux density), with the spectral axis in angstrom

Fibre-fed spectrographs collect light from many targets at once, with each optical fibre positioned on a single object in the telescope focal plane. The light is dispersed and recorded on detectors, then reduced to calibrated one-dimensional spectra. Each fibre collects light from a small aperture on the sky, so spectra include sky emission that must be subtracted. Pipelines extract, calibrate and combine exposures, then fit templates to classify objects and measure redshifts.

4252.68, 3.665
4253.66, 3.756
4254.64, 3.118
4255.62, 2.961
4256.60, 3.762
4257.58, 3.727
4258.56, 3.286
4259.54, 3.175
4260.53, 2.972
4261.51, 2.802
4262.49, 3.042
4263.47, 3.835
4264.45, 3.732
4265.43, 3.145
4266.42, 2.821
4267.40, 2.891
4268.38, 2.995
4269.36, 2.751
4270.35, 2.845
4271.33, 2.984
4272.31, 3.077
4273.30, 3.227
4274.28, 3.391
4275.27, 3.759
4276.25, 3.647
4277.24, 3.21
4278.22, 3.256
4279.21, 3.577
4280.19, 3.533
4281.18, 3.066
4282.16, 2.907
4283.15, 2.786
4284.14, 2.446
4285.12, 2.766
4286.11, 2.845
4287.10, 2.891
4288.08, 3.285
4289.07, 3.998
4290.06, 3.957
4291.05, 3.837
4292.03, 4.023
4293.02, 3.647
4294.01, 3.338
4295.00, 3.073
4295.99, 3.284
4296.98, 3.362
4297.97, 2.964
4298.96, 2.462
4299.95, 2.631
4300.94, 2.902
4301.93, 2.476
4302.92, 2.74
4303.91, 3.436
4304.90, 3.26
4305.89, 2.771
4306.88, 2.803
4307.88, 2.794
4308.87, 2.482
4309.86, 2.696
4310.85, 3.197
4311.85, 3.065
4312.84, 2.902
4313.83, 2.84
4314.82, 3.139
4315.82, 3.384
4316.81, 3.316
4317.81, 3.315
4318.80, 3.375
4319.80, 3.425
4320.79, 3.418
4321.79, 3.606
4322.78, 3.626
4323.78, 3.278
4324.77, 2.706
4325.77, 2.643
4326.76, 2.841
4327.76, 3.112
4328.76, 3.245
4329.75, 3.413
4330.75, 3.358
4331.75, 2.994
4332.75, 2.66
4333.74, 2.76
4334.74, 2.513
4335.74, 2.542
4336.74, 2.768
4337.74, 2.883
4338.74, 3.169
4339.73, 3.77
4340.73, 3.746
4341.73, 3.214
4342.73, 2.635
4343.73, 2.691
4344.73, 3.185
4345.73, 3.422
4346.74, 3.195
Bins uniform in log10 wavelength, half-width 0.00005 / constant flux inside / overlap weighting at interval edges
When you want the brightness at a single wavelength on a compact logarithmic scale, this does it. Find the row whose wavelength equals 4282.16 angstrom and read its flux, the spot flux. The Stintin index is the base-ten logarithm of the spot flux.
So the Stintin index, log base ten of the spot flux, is 0.463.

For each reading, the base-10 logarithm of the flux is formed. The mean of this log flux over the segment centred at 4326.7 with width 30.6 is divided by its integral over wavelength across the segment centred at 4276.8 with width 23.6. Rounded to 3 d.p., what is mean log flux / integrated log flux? 0.043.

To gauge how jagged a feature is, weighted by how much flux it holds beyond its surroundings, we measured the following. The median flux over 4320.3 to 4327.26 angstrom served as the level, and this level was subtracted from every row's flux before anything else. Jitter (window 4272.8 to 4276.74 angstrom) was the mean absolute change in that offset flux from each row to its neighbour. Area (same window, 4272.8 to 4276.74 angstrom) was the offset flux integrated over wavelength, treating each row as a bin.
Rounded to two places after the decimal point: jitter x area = 0.19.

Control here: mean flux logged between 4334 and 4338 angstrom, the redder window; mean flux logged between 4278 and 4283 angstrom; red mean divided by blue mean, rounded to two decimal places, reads 0.82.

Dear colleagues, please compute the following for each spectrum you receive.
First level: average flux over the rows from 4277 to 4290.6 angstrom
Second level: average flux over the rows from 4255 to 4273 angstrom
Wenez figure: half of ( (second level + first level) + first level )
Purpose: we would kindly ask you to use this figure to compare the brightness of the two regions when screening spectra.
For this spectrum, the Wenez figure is 4.76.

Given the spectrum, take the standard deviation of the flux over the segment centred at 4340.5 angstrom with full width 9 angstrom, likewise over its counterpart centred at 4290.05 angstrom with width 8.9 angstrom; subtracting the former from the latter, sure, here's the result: 0.04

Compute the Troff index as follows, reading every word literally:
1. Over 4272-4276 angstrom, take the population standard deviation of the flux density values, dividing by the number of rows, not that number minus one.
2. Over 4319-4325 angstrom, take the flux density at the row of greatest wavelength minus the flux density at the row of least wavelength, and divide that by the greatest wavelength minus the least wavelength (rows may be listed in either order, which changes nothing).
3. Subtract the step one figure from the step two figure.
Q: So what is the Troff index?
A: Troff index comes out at -0.4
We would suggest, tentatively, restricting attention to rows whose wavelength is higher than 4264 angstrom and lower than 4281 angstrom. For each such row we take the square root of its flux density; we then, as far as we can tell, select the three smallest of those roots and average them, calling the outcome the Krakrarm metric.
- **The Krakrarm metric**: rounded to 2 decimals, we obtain 1.67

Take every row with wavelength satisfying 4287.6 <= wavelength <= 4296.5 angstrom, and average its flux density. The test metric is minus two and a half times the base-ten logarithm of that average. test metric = -1.39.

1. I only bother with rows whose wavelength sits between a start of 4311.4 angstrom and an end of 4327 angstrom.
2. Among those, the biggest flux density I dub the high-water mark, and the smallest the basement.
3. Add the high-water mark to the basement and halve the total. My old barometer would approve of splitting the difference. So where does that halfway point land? 3.13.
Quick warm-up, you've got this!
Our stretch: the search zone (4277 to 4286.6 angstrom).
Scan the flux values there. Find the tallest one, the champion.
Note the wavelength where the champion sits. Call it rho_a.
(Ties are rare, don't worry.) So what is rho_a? 4279.21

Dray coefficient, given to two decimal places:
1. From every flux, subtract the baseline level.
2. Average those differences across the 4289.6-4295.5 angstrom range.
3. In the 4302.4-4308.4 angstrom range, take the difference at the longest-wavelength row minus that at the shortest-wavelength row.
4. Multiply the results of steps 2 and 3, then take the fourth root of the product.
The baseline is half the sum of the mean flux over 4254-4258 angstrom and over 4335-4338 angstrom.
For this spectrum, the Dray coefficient 0.42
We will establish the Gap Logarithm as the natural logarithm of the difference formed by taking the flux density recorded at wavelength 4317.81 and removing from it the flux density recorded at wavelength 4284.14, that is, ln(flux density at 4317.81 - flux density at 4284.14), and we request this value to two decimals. -0.14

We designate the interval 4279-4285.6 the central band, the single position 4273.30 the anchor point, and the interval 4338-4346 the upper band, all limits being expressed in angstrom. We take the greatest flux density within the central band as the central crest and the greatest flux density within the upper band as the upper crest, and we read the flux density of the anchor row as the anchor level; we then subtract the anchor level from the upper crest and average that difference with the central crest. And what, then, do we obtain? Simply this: 2.06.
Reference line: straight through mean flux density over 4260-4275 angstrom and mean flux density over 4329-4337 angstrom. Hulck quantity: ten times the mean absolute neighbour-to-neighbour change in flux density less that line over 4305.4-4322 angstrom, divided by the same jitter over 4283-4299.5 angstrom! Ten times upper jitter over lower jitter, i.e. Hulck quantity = 5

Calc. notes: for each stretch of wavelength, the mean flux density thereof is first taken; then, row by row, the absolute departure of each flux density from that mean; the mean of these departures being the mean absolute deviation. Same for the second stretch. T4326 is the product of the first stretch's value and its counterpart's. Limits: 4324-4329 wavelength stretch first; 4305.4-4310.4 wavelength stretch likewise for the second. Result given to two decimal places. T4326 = 0.02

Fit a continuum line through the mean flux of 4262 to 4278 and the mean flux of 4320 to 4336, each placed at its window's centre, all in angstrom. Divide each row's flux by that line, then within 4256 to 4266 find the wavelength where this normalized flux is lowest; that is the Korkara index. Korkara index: 4261.51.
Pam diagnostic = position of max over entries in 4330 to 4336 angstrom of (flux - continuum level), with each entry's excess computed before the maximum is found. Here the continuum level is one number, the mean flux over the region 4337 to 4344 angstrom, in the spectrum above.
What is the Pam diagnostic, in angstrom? 4330.75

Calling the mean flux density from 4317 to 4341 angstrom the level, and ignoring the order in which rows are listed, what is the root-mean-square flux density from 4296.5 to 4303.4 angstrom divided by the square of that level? 0.29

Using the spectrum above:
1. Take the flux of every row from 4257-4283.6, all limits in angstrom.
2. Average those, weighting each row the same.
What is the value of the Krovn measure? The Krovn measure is 3.20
